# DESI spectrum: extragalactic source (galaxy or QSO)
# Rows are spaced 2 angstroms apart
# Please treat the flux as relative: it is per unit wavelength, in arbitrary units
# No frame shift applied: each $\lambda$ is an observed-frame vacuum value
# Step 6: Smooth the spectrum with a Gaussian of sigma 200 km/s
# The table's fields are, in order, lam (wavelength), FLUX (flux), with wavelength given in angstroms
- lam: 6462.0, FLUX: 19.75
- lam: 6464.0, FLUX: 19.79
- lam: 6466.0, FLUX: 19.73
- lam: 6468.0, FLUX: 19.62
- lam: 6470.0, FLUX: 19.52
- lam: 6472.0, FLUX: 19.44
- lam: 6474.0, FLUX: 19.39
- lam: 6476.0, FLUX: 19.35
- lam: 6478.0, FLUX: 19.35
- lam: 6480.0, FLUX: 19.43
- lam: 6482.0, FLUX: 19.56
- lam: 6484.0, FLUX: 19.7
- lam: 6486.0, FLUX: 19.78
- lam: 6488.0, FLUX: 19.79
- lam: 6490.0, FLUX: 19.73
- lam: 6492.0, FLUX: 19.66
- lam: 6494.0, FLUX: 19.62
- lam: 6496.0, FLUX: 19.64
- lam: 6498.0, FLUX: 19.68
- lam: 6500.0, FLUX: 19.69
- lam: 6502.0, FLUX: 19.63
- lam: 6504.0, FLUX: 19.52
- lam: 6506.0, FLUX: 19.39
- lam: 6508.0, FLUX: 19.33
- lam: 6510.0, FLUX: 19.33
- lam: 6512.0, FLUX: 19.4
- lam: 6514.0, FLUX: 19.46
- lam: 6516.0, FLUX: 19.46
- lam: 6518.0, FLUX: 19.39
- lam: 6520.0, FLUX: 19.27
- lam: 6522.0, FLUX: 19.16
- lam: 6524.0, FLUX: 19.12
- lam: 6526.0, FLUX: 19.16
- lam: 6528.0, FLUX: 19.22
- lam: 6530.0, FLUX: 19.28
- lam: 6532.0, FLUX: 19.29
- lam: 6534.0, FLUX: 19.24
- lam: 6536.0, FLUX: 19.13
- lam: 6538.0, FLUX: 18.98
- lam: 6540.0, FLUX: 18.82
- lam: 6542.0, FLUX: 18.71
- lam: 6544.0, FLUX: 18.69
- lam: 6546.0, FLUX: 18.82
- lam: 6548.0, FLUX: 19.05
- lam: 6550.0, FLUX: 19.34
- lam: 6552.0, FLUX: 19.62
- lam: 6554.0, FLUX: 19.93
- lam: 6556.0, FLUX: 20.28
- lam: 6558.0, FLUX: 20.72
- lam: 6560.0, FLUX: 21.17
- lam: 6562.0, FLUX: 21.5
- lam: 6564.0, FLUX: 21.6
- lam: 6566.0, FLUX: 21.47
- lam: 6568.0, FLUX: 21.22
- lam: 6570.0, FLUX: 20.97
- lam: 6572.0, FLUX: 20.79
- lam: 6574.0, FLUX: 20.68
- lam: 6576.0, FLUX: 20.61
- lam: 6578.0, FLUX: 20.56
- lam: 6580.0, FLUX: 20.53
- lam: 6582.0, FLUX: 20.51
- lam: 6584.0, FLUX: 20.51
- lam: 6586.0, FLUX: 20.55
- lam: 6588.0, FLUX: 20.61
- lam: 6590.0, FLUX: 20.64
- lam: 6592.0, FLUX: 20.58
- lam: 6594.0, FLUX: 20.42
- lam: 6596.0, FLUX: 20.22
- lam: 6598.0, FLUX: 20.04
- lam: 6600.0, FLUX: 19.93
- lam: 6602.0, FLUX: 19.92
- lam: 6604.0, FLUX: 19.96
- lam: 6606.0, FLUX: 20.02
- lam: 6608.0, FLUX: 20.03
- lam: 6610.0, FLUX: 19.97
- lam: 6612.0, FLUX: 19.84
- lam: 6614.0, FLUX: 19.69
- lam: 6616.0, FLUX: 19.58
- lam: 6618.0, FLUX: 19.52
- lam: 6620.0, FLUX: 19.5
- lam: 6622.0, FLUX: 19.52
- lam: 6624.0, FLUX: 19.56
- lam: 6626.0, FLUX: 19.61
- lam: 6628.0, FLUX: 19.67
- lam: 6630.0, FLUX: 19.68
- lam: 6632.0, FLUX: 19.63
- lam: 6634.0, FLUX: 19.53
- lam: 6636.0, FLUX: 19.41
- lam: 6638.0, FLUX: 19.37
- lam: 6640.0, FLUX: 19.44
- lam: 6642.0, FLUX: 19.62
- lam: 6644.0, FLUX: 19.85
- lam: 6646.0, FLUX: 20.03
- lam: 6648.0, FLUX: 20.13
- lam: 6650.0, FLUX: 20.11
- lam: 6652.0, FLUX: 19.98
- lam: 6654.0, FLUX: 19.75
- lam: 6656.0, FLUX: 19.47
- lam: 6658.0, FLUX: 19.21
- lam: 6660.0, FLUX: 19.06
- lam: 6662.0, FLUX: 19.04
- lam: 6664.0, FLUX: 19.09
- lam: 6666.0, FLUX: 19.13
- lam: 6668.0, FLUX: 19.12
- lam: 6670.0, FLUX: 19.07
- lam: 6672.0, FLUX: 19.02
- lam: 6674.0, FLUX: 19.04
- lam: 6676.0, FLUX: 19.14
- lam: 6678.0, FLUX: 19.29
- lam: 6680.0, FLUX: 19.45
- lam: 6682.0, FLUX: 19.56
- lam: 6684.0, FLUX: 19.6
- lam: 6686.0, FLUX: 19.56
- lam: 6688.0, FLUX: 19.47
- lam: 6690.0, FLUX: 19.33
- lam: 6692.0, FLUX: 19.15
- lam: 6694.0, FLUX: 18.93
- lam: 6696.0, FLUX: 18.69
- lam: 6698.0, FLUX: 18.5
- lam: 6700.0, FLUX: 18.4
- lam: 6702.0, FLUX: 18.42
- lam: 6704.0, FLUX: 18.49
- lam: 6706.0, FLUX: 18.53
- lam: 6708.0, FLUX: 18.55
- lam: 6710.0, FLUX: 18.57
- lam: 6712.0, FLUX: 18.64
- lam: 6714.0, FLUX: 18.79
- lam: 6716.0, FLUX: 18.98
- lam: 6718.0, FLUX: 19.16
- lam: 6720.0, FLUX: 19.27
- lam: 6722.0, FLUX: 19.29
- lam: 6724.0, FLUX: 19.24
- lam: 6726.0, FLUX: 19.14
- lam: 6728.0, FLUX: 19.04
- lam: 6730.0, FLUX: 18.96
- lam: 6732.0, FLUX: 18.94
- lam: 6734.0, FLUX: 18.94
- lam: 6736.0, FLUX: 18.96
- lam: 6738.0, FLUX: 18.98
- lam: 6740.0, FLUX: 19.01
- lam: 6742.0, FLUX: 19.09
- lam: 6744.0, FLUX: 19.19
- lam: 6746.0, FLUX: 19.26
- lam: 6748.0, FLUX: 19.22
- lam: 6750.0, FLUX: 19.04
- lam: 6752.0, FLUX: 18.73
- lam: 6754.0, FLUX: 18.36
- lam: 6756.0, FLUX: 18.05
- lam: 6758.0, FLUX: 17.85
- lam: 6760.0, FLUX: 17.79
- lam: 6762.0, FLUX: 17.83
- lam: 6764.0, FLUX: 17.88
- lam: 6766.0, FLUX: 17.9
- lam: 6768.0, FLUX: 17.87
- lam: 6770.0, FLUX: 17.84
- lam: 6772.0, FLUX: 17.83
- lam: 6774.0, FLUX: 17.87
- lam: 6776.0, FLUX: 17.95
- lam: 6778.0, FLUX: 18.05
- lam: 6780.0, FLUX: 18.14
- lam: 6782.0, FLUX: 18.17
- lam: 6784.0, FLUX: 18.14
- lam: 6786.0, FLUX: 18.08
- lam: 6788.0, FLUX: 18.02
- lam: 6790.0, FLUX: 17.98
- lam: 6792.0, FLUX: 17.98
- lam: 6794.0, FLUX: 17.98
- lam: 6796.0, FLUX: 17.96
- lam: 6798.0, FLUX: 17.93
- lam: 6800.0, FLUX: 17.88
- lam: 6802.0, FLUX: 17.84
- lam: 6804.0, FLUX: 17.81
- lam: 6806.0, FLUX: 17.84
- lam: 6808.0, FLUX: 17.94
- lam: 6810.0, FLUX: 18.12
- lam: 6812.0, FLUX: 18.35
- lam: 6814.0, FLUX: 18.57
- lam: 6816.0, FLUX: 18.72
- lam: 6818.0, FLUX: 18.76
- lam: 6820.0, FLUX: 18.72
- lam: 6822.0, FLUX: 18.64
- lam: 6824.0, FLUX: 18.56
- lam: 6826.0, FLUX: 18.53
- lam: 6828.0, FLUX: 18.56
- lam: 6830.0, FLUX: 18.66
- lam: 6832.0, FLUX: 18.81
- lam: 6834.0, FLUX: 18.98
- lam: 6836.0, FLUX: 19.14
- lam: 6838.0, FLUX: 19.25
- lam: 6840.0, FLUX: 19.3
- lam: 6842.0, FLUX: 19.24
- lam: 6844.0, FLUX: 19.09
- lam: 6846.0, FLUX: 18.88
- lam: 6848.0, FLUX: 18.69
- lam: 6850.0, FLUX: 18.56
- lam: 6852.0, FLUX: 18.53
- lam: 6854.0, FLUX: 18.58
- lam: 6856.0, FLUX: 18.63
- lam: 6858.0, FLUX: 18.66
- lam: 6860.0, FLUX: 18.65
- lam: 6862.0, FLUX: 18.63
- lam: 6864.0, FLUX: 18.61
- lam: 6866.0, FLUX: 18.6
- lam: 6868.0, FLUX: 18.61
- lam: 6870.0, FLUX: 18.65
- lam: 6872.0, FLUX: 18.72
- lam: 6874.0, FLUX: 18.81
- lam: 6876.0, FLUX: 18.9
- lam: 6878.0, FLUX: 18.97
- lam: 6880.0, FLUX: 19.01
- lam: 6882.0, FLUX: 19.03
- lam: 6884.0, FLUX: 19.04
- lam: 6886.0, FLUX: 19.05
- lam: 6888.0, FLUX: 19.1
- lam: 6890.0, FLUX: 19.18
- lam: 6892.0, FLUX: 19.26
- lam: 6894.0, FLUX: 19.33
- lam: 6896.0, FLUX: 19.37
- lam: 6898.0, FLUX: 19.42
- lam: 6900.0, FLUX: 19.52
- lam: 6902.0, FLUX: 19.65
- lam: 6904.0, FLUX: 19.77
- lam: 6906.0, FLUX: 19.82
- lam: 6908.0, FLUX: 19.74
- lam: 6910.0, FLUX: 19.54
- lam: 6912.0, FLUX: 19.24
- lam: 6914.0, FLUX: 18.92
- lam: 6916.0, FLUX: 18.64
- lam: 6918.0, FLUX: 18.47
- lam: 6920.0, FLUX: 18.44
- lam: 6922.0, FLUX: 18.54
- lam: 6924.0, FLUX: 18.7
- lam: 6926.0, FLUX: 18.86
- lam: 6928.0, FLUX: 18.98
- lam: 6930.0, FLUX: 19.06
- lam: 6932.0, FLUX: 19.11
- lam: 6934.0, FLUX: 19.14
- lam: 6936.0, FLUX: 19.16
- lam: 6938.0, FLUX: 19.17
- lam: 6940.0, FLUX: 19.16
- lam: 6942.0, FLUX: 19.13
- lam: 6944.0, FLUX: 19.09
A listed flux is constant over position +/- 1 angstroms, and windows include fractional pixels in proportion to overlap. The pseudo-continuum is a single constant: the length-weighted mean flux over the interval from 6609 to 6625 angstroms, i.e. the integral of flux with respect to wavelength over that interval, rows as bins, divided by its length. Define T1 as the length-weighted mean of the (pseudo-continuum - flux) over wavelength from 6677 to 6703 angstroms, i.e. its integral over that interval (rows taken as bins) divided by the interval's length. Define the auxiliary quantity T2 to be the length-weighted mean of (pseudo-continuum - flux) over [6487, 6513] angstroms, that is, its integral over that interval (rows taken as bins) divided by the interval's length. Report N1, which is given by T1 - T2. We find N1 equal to 0.5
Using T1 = 0.5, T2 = 0.08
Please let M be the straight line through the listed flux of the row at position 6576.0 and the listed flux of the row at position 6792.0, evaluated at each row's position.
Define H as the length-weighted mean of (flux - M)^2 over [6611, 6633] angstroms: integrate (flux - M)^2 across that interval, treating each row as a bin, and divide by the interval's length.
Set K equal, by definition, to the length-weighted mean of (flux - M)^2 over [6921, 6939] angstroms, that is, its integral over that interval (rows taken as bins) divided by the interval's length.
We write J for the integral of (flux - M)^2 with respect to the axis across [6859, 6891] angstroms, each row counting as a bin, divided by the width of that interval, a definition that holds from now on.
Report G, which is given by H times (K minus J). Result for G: 1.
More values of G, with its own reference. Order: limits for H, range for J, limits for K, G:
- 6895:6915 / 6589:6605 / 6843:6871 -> 18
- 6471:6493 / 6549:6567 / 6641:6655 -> -4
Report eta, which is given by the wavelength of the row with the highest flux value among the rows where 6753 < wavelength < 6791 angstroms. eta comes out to 6754.0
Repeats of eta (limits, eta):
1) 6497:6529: 6500.0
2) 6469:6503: 6488.0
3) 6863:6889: 6888.0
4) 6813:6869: 6840.0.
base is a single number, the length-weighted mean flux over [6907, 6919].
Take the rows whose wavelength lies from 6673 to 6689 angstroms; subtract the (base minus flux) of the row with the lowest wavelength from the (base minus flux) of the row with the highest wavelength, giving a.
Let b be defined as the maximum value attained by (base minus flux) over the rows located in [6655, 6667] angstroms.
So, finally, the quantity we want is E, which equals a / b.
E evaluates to -8.3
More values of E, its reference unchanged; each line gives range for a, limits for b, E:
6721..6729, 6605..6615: -0.4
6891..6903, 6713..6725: -1.3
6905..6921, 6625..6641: -5.0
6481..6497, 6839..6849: -0.2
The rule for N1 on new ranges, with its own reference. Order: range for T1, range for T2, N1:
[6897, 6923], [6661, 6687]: 0.0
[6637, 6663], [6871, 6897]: -0.6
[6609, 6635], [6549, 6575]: 1.1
